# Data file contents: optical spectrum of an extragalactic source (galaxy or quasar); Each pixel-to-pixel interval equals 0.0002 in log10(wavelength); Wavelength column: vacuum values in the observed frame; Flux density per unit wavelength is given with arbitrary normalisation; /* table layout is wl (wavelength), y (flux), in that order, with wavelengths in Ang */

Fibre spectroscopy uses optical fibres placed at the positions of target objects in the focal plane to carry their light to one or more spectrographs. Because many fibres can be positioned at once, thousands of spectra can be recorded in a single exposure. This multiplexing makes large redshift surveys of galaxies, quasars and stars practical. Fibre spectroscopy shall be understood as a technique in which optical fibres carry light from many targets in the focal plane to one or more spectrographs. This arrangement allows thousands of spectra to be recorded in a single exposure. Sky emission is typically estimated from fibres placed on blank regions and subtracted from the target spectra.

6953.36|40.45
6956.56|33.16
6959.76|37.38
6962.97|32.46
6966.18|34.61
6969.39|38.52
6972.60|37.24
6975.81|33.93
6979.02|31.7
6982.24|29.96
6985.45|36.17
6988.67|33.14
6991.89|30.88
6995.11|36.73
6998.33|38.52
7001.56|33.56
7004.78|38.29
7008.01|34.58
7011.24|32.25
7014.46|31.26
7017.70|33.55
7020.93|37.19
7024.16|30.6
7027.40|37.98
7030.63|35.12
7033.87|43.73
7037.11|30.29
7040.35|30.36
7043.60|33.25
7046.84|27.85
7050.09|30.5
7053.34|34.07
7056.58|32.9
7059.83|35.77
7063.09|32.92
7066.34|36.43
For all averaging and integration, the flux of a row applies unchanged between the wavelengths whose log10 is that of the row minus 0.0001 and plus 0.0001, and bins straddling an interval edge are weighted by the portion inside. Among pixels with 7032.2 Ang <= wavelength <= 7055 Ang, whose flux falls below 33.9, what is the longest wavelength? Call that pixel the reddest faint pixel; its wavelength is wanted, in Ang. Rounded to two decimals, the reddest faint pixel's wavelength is 7050.09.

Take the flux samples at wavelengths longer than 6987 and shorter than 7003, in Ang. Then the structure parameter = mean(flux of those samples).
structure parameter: 34.6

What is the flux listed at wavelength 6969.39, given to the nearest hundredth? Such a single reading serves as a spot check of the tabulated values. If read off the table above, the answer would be 38.52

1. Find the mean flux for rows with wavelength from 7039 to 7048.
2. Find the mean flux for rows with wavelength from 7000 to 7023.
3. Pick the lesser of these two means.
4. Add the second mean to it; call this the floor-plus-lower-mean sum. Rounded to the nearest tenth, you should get 64.9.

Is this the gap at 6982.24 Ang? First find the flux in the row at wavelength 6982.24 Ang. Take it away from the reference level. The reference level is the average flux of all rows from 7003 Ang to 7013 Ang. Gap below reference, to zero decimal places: 5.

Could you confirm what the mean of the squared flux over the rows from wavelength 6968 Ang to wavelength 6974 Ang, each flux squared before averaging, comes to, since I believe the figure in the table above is 1435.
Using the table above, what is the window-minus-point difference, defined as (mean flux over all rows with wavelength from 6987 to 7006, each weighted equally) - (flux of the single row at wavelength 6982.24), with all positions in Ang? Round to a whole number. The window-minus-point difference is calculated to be 5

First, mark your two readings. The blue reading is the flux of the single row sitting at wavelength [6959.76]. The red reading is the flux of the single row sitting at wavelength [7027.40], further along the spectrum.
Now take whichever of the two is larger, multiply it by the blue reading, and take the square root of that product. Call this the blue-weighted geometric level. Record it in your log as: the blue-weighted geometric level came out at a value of 37.7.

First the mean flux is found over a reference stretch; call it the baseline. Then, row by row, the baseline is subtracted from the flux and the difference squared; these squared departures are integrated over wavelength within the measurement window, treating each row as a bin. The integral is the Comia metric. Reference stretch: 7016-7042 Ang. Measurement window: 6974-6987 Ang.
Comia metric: 117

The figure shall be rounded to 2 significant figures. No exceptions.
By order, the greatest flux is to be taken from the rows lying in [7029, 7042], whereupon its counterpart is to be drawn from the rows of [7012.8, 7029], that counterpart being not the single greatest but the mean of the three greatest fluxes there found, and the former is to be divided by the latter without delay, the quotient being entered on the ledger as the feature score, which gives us 1.2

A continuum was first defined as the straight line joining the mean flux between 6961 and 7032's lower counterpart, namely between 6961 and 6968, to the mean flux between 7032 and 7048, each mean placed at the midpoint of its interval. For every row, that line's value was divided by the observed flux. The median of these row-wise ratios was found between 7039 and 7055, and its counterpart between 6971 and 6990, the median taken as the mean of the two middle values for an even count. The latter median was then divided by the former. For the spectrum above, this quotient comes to 0.92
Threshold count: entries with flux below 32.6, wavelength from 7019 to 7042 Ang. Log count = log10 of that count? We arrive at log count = 0.48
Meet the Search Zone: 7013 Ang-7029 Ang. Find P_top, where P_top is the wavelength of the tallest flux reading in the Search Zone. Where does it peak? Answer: 7027.40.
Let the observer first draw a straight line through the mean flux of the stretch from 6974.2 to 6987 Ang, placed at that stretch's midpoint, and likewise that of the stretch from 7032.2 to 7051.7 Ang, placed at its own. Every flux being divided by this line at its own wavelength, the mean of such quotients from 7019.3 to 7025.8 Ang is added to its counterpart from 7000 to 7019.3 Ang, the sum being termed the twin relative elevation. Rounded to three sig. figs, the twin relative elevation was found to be 2.07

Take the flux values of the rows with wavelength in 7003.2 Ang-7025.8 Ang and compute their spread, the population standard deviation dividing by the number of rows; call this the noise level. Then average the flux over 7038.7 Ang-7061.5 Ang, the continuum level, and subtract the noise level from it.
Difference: 29.4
